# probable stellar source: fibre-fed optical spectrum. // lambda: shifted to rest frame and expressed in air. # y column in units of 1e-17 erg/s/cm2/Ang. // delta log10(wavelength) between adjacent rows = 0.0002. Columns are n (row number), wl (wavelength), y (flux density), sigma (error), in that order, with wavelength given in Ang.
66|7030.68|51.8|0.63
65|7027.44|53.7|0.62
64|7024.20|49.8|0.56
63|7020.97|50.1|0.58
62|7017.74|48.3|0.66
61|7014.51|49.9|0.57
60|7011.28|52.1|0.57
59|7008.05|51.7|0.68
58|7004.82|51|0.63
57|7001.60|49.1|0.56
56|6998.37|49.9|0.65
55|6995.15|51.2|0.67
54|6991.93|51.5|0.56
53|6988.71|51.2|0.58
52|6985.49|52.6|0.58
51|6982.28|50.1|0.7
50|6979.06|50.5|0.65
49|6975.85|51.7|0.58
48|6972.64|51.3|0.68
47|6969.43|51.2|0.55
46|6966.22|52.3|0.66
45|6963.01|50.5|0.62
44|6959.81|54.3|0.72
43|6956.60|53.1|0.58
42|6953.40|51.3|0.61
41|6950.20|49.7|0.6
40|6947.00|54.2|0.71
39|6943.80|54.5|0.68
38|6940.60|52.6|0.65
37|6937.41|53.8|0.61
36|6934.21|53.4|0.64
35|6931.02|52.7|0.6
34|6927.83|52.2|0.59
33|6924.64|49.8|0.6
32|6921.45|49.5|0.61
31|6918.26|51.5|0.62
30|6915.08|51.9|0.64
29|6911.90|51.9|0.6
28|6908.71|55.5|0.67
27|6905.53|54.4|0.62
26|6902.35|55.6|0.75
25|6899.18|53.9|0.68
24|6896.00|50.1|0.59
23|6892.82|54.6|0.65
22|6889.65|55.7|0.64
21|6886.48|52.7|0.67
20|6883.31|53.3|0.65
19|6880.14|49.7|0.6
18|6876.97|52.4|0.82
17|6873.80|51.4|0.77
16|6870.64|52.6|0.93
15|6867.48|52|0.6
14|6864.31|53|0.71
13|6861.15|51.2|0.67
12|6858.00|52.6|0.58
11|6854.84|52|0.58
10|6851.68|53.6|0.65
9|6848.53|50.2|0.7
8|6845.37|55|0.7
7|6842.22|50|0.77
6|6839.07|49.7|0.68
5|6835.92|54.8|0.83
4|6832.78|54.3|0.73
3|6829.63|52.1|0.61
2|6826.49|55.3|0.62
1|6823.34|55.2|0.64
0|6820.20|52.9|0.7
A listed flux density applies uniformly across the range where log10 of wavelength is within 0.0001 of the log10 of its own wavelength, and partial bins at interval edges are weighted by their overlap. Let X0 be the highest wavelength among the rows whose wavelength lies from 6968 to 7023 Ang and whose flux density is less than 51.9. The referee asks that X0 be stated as 7020.97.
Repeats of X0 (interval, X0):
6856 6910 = 6896.00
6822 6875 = 6873.80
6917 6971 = 6969.43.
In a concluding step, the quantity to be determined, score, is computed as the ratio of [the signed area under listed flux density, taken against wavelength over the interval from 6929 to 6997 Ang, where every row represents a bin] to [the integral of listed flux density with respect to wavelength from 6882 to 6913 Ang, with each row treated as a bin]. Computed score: 2.1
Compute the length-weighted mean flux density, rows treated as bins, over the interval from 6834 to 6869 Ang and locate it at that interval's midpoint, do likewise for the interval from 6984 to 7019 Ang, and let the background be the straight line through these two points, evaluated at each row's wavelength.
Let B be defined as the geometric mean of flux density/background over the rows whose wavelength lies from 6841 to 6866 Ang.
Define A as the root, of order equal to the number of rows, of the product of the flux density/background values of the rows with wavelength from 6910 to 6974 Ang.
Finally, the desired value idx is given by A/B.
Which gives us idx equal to 1.01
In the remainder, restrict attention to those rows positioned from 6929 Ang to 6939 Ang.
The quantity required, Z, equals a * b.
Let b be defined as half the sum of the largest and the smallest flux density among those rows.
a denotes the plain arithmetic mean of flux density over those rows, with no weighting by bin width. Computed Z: 2838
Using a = 53.3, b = 53.25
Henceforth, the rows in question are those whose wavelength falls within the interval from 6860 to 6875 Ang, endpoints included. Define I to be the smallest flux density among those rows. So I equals 51.2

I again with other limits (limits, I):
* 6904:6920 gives 51.5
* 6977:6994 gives 50.1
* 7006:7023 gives 48.3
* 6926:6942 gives 52.2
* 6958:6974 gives 50.5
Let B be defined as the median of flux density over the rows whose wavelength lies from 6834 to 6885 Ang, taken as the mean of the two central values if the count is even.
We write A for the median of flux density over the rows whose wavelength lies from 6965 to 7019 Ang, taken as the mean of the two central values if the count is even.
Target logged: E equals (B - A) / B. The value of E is 0.019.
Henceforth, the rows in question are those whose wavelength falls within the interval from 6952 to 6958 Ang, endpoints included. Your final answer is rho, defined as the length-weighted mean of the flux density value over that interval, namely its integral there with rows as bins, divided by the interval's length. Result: 52.2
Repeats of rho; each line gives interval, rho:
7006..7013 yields 51.8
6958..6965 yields 52.4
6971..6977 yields 51.5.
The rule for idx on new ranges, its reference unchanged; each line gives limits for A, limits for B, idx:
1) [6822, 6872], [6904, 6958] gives 0.99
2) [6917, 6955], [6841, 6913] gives 1.00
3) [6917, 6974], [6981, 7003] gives 1.02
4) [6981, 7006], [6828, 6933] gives 0.99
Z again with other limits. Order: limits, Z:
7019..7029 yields 2650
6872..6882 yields 2612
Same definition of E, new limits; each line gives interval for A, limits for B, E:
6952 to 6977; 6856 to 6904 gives 0.021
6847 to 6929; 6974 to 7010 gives -0.021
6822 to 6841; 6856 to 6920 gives -0.037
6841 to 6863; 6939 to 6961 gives 0.021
